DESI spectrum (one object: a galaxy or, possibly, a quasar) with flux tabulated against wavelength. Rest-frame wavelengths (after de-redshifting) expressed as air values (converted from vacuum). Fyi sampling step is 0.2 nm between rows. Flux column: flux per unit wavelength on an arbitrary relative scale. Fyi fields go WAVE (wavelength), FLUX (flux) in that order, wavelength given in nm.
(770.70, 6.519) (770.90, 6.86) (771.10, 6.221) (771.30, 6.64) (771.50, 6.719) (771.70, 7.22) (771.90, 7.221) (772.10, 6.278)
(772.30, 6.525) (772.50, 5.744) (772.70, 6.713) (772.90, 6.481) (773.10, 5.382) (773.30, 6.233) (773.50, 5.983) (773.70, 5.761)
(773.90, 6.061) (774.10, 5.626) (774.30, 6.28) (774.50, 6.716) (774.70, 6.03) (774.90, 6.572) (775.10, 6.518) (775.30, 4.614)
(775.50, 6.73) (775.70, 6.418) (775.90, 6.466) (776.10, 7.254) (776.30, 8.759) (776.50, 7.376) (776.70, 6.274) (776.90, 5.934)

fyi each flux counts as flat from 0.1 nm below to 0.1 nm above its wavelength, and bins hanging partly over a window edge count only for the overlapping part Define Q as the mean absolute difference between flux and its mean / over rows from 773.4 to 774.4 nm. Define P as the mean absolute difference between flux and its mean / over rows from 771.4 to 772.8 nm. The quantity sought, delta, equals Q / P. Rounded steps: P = 0.4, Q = 0.20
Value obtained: 0.5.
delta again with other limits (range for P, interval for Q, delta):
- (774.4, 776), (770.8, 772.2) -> 0.7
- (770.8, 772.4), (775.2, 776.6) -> 2.9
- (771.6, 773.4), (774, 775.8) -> 1.1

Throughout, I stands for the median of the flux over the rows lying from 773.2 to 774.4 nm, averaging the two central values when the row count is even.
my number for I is 6.0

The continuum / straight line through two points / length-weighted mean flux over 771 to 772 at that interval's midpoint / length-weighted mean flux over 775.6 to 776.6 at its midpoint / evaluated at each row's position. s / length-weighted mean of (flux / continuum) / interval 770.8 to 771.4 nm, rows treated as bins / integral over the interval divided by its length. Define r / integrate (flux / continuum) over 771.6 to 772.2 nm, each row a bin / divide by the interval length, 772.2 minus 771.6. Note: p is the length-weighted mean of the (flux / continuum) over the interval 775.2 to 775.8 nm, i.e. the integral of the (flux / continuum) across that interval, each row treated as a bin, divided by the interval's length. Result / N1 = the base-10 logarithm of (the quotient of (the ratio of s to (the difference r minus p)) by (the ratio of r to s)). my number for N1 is 0.7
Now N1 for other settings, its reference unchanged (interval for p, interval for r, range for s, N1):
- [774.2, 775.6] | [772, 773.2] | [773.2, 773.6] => 1.5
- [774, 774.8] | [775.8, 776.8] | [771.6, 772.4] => 0.9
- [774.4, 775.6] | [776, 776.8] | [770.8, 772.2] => 0.8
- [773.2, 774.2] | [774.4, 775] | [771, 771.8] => 1.3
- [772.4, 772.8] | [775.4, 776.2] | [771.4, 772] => 1.6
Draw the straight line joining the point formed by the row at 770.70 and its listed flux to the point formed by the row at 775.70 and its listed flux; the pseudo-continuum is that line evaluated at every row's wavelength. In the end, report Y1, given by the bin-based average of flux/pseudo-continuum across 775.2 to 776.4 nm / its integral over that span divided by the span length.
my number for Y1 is 1.05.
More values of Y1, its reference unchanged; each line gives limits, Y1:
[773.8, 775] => 0.96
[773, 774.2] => 0.90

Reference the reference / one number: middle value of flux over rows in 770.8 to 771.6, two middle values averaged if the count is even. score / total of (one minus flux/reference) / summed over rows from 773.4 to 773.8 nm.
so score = 0.24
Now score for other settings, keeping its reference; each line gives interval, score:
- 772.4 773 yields 0.16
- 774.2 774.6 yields 0.05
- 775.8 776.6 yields -0.47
